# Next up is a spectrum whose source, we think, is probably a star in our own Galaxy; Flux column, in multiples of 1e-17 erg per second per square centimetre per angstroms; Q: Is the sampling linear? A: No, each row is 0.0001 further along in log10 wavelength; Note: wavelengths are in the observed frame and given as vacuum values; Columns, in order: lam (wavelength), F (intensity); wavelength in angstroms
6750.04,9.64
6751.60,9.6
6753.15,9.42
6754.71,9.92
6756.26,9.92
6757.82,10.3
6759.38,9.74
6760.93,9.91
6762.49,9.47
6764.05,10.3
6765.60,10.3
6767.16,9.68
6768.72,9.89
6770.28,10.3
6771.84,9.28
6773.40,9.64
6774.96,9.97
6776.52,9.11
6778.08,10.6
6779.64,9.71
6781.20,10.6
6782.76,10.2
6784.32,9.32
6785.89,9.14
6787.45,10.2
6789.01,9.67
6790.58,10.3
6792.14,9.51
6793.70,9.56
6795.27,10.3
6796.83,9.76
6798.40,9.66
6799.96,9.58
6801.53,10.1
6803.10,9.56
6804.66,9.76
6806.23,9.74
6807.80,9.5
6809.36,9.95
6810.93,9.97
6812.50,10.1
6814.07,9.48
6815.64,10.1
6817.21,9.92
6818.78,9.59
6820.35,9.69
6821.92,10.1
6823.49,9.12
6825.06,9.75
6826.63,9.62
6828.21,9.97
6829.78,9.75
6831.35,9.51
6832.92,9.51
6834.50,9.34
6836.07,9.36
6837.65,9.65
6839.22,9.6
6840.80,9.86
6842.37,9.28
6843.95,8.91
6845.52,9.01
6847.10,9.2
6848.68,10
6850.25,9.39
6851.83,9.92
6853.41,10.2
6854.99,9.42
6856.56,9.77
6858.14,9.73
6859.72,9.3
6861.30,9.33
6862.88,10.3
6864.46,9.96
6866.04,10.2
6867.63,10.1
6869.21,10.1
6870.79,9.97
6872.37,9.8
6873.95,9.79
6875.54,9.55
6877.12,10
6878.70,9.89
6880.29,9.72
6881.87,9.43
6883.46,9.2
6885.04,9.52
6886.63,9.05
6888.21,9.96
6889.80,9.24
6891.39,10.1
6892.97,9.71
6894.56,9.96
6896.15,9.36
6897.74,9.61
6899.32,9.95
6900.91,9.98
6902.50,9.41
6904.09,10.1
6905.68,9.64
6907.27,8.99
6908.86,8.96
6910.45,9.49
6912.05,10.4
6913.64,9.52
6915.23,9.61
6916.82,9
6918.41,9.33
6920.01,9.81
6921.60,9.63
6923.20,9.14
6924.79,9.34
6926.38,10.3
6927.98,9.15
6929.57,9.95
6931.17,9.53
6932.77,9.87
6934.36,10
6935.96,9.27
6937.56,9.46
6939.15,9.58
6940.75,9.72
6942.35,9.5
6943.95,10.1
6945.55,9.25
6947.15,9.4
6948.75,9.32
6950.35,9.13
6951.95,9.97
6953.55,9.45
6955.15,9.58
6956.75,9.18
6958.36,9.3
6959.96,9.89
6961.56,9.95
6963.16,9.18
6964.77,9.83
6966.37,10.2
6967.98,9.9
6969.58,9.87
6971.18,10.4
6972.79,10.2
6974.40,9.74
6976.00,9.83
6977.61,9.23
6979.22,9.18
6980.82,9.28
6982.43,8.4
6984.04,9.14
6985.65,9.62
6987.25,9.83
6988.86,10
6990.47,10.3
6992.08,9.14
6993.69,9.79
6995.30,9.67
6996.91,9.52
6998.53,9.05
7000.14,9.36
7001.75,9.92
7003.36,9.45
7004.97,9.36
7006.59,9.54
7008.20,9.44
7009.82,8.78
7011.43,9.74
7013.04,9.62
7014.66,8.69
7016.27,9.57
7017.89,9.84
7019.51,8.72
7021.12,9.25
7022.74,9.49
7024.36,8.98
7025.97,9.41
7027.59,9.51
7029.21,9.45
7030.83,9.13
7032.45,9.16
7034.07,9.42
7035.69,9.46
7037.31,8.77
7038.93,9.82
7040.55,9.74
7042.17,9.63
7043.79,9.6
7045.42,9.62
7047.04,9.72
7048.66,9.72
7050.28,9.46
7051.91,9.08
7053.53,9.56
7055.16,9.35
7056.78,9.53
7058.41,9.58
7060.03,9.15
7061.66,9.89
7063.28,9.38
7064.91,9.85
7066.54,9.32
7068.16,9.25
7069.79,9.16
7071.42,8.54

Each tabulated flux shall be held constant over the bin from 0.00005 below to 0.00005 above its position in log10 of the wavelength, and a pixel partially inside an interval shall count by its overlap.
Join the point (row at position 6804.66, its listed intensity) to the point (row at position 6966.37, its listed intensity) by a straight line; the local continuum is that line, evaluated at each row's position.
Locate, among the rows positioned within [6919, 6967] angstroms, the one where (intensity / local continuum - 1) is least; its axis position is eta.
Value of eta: 6950.35 angstroms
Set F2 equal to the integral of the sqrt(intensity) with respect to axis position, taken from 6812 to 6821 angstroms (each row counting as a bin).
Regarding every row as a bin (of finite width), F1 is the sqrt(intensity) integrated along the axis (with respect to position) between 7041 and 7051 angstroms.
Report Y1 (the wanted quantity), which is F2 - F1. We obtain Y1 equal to -2.9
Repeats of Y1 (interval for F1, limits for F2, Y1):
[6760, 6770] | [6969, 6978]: -3.2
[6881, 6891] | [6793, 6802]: -2.5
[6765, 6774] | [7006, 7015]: -0.7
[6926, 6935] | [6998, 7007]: -0.5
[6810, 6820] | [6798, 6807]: -3.3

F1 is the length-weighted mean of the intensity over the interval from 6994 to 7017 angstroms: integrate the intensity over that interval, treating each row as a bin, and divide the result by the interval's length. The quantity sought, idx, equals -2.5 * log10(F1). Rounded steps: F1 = 9.42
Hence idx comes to -2.43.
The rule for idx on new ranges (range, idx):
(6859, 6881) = -2.48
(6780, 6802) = -2.48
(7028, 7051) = -2.44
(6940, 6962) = -2.45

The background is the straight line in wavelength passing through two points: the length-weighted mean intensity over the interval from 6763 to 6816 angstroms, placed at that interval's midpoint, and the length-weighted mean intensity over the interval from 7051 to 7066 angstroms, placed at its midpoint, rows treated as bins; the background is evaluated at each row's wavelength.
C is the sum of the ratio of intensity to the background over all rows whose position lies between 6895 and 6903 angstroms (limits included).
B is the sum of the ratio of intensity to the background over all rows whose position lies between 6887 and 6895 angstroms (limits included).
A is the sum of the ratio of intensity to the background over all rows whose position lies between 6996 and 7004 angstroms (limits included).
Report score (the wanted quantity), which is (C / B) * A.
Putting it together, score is 4.89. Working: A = 4.95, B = 5.05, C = 4.98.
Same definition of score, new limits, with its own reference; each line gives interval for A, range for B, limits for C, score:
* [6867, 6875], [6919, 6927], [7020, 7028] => 5.02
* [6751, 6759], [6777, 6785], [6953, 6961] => 4.79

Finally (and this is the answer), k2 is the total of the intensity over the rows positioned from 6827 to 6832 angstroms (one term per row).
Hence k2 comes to 29.2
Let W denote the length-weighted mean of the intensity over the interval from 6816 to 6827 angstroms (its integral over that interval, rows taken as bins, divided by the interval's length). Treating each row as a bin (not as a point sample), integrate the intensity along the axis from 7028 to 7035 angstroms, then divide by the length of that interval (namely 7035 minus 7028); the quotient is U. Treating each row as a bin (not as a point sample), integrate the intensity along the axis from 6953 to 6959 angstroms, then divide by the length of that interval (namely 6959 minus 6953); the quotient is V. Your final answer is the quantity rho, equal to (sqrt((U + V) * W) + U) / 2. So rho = 11.4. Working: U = 9.30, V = 9.4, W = 9.71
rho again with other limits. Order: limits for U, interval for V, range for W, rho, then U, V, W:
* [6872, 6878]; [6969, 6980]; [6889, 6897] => 11.8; 9.79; 9.8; 9.67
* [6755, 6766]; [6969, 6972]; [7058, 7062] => 11.9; 9.98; 10.2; 9.50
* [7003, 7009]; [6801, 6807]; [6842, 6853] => 11.5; 9.45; 9.8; 9.42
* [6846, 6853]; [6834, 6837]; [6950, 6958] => 11.5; 9.63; 9.4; 9.47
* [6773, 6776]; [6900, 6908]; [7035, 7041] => 11.6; 9.77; 9.6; 9.43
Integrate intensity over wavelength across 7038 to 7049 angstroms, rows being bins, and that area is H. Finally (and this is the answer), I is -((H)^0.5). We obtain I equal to -10.3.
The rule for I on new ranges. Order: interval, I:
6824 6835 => -10.3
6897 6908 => -10.3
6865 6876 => -10.5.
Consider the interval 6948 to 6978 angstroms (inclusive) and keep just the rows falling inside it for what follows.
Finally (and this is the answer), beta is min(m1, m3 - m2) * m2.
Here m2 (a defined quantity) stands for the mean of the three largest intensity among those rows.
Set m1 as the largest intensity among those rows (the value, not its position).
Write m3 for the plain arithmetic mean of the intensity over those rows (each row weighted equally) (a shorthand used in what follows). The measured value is -5.9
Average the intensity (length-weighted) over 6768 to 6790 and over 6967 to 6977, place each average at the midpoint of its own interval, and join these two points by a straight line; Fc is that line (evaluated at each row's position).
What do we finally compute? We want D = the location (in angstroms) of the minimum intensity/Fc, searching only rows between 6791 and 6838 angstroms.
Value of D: 6823.49 angstroms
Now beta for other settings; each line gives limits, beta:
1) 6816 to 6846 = -4.4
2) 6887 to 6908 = -3.7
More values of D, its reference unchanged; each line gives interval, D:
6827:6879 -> 6843.95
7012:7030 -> 7014.66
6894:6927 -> 6908.86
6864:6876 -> 6875.54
